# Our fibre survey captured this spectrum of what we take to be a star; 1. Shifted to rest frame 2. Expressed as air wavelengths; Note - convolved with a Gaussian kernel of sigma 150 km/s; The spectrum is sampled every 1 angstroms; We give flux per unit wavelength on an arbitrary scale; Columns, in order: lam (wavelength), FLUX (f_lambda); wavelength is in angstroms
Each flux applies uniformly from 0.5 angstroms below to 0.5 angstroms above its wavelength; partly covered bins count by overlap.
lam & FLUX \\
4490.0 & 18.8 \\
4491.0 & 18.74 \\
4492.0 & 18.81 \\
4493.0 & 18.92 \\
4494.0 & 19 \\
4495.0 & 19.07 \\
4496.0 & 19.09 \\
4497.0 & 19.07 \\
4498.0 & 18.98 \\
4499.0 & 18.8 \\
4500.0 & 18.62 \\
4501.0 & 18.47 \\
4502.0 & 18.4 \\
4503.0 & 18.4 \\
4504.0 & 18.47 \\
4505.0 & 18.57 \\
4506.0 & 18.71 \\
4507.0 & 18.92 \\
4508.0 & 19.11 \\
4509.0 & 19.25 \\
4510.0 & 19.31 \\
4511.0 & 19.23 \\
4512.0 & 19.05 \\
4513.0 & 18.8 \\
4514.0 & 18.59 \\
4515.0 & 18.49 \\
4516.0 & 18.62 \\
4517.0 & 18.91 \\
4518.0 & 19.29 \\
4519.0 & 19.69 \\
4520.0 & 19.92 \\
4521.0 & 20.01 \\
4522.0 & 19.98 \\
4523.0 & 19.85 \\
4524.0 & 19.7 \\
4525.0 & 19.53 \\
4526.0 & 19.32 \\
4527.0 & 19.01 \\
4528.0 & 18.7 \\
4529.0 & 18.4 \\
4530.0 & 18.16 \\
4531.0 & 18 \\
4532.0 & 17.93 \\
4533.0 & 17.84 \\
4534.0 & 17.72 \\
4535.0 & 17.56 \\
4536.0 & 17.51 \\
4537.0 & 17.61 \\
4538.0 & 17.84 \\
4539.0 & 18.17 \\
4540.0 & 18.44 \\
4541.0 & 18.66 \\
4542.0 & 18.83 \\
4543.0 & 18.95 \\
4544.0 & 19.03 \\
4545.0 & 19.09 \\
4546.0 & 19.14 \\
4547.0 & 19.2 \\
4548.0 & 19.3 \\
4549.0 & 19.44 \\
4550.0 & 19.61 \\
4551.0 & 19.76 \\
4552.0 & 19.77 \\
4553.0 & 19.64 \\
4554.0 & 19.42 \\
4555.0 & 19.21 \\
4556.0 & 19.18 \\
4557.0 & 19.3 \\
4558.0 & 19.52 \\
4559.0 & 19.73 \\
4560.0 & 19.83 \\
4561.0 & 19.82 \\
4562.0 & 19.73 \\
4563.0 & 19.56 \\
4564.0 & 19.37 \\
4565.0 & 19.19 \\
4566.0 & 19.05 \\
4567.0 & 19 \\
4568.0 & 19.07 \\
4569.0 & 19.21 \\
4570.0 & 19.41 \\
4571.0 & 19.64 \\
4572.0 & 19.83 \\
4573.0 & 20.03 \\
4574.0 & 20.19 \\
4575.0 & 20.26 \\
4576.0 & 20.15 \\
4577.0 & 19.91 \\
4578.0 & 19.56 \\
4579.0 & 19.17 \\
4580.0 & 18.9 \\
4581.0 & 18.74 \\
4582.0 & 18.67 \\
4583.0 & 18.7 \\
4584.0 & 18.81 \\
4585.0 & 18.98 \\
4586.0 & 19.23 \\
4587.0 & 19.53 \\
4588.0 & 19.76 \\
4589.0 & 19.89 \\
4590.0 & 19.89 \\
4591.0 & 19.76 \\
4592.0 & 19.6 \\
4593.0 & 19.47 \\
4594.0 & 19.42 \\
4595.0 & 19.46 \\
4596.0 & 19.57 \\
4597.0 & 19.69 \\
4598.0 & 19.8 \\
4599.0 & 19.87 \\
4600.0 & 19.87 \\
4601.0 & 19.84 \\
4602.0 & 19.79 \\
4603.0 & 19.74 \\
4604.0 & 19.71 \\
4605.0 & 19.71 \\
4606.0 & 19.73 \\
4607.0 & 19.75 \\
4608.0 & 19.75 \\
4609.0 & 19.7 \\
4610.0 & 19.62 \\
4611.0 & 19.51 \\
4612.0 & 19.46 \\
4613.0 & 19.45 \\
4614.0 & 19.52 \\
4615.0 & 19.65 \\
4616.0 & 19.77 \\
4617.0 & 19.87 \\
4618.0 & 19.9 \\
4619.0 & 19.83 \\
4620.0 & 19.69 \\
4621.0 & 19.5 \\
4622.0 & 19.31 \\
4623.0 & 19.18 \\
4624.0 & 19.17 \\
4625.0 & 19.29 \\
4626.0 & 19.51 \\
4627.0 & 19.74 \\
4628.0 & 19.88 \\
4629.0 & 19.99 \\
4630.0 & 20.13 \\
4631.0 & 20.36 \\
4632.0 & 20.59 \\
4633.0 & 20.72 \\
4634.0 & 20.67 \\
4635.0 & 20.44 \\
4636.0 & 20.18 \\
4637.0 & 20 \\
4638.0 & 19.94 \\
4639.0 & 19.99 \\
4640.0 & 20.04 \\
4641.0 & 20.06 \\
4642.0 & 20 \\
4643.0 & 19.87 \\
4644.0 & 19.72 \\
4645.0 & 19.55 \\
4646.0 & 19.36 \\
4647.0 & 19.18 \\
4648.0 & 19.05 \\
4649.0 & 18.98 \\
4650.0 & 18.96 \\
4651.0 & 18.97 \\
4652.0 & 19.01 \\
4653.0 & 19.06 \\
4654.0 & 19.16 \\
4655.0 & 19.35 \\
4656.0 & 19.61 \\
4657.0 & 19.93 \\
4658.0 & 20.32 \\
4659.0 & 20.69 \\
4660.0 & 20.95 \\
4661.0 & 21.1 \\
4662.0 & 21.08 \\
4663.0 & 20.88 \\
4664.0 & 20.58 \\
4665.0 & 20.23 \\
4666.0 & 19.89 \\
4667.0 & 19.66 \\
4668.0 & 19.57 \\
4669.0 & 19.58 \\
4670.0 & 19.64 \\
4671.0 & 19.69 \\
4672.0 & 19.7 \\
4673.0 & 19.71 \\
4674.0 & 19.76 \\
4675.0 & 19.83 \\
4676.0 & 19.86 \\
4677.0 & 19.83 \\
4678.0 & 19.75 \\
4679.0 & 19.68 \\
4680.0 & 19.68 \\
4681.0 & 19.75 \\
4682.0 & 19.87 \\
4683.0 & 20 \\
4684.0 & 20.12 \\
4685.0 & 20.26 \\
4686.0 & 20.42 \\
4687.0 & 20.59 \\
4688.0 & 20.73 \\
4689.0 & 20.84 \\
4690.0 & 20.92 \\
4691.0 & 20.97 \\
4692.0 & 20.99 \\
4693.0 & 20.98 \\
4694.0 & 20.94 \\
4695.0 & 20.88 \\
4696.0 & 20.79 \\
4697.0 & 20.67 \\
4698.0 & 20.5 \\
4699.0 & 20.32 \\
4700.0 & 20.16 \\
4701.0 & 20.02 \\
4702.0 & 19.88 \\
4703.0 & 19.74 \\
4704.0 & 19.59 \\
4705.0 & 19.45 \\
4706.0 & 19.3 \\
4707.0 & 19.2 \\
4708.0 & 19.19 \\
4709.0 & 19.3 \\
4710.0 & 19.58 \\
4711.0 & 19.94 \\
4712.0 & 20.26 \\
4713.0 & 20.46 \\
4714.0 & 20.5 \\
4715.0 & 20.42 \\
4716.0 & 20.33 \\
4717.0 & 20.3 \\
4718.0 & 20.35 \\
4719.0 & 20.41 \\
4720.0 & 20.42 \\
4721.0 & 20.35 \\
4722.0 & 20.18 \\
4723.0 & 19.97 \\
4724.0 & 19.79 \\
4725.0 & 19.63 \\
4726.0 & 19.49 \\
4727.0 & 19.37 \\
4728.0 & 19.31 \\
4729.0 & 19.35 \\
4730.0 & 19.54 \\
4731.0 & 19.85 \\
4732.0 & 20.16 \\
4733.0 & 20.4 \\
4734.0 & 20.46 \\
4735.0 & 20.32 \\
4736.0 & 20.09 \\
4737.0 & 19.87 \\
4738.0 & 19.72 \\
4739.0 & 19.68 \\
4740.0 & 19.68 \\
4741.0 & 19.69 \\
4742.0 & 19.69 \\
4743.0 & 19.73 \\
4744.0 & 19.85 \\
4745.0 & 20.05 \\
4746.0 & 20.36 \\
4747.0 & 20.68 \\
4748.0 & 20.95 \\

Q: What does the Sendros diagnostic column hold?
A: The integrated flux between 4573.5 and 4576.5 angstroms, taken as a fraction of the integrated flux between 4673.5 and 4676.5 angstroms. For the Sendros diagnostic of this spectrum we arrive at 1.02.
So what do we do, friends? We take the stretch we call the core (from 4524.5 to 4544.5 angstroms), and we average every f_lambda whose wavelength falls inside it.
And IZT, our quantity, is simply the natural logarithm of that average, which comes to 2.910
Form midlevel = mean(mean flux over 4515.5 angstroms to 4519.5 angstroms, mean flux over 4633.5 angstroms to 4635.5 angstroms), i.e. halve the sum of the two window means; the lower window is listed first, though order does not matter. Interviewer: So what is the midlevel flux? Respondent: 19.8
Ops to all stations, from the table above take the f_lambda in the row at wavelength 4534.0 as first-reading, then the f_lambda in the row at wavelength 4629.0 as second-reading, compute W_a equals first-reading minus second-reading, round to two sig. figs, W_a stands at -2.3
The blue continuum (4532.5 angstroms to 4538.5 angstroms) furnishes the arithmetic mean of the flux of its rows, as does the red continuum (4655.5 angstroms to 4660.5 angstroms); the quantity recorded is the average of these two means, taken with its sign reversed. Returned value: -19.0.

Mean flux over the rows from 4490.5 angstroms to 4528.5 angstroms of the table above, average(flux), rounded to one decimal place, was 19.0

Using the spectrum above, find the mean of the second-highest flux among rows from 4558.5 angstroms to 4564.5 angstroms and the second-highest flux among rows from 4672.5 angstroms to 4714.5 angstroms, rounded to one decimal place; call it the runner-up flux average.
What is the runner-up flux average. 20.4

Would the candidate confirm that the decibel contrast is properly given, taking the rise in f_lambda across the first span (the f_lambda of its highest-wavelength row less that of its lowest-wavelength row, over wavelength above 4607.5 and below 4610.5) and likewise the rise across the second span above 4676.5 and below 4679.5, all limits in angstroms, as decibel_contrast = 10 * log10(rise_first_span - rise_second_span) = -17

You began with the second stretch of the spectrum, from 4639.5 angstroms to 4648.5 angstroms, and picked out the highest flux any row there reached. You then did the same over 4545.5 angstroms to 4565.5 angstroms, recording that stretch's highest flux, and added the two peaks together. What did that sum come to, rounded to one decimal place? 39.9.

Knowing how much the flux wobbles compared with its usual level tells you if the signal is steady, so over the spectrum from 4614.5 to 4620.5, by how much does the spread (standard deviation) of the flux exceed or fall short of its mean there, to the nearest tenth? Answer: -19.7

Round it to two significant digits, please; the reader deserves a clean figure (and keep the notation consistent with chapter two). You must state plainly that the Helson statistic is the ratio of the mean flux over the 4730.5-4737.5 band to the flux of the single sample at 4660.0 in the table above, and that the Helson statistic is 0.96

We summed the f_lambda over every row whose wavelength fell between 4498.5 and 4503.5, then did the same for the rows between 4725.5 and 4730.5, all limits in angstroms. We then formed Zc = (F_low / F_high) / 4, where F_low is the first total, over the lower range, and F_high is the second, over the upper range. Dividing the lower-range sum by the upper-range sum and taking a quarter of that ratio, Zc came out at 0.239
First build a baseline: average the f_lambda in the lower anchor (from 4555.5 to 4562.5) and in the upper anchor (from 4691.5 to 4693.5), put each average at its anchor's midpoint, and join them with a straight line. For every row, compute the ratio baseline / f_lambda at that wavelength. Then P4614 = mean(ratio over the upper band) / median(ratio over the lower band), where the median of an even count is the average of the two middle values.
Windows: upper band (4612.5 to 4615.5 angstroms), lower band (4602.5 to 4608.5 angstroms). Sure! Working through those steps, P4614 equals 1.01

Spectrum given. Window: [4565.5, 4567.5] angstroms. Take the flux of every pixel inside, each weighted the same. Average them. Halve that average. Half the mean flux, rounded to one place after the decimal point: 9.5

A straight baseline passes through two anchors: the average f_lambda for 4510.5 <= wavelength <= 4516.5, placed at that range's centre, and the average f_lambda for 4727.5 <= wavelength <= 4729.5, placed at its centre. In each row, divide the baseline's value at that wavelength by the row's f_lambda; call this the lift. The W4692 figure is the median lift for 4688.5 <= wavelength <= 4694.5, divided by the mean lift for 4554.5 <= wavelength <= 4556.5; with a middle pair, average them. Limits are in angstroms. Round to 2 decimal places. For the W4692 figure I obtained 0.93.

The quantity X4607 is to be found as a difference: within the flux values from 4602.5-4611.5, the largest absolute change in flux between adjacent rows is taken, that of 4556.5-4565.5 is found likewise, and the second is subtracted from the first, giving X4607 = -0.11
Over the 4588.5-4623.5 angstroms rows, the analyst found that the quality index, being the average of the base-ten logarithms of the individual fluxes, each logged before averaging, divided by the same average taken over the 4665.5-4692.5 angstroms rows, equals 0.994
